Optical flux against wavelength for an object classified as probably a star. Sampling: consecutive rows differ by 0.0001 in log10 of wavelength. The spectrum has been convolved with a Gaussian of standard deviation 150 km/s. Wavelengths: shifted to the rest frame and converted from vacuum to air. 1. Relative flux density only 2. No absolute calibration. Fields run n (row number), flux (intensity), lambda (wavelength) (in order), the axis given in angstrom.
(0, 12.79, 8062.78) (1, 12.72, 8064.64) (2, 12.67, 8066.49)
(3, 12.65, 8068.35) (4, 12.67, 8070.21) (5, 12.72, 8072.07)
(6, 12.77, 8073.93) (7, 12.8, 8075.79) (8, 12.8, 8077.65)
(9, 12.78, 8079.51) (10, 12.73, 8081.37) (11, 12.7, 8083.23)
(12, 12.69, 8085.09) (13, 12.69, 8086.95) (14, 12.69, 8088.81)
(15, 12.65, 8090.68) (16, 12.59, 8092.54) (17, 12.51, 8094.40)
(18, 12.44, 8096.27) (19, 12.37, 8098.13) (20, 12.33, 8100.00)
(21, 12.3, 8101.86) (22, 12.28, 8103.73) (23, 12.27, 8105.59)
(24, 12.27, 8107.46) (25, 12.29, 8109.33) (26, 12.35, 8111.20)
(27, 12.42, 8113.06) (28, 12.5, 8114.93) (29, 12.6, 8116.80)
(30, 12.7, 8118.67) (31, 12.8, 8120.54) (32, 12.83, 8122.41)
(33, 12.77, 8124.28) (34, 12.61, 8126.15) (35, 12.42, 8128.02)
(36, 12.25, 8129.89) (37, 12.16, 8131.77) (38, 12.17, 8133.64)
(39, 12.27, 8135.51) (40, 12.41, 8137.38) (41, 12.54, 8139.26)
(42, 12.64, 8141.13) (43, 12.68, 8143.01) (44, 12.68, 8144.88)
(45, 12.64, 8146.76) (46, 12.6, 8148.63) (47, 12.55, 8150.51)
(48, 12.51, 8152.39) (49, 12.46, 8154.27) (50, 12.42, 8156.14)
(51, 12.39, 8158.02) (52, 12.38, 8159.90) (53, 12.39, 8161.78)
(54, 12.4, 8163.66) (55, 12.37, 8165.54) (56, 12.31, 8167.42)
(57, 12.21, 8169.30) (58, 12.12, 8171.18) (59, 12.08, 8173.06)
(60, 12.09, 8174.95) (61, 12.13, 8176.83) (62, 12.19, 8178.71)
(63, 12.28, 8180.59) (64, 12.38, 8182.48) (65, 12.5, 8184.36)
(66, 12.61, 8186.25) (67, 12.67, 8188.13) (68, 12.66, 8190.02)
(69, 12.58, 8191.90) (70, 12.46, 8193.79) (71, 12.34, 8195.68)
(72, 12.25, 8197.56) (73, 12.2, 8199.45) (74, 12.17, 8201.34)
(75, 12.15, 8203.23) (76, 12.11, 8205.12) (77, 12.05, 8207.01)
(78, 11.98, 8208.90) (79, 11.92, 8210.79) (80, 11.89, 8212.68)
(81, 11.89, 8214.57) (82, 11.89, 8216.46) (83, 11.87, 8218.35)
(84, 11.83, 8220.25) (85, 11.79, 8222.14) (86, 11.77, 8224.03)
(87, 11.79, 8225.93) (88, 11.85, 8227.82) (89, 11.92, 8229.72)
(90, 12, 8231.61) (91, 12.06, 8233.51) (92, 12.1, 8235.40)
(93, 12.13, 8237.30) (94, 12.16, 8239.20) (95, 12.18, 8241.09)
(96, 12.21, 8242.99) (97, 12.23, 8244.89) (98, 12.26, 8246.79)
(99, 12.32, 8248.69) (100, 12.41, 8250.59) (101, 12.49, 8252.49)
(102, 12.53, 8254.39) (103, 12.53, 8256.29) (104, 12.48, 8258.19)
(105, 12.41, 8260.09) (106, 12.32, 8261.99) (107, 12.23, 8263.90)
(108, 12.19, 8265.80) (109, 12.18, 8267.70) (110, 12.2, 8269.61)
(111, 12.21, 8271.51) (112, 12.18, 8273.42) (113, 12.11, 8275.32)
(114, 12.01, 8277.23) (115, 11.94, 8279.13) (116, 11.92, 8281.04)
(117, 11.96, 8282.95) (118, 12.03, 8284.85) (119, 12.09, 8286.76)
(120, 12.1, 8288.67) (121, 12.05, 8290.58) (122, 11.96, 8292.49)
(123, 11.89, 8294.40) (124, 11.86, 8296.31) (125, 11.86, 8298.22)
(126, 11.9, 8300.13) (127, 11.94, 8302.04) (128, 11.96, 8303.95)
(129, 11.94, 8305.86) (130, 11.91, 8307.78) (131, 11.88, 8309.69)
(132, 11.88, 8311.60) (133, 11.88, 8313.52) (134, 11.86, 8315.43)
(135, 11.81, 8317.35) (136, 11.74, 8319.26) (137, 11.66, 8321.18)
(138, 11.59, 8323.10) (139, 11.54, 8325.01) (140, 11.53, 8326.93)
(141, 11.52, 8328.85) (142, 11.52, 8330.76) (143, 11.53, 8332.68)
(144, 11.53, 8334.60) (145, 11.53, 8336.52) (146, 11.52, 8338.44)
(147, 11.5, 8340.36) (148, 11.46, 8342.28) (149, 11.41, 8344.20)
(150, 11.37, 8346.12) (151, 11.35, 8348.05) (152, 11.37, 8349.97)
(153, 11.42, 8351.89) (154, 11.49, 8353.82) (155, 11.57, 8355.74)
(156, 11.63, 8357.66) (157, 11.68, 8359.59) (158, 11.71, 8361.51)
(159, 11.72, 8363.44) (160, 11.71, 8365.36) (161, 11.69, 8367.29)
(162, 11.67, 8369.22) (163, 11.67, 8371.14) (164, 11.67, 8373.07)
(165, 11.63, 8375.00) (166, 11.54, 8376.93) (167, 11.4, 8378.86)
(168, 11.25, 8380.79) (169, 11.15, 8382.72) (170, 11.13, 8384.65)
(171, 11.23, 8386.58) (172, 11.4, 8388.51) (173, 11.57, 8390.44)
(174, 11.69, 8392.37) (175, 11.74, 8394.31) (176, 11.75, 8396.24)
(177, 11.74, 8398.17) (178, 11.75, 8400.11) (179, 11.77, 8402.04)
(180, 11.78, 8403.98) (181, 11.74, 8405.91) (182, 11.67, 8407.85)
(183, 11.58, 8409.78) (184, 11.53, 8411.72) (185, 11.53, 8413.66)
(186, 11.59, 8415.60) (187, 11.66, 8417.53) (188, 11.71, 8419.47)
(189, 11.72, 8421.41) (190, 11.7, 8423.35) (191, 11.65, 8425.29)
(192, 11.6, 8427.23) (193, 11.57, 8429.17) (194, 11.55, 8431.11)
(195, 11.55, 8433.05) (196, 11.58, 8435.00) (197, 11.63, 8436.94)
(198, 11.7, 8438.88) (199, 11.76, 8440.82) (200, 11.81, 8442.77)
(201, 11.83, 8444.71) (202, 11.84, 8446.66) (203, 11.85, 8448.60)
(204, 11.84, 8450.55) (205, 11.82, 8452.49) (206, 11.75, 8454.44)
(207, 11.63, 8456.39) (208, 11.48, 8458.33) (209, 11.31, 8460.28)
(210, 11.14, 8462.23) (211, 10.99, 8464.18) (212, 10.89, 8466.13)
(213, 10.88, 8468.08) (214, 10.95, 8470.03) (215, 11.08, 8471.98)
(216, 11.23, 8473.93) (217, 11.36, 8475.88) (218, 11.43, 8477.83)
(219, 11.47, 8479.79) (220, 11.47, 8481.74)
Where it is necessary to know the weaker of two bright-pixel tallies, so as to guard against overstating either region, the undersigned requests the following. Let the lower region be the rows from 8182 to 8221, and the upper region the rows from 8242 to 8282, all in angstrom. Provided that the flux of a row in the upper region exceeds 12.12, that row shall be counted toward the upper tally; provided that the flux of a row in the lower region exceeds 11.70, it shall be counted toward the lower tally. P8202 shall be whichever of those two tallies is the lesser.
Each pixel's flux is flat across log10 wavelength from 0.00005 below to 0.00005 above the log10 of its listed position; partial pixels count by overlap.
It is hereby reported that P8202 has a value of 17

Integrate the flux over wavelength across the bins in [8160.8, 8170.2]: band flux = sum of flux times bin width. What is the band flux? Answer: 116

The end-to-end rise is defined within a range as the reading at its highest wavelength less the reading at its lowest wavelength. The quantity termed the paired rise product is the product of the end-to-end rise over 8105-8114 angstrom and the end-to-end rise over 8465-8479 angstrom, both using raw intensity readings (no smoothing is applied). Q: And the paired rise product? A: 0.081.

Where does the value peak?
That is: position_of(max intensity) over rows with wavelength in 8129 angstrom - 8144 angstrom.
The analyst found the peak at 8143.01 angstrom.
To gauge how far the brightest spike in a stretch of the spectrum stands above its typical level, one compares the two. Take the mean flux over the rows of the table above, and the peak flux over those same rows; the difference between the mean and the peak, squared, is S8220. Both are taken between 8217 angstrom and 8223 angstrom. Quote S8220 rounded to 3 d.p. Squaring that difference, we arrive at 0.002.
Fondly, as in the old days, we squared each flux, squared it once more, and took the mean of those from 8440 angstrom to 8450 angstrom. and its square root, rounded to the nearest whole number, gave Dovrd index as 140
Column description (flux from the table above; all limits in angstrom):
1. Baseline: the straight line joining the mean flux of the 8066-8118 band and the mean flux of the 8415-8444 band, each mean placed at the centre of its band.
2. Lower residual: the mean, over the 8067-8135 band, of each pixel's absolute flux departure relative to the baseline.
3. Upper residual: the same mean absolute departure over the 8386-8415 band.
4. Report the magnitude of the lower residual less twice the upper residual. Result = 0.1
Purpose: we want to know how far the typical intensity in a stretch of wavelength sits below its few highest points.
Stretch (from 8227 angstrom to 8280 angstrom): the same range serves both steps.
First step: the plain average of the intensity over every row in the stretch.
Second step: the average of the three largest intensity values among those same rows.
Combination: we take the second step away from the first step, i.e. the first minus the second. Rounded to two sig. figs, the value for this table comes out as -0.31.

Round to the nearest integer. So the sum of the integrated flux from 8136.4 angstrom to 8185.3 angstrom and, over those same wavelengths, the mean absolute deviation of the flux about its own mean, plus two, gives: 608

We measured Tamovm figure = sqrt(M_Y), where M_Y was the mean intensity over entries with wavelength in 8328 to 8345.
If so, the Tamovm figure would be 3.39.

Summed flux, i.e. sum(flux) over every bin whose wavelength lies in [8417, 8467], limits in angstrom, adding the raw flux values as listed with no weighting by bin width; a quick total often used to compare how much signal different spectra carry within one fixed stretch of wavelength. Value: 302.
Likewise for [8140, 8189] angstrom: 323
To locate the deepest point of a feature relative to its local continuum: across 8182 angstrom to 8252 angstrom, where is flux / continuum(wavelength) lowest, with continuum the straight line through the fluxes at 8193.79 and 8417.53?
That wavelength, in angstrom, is 8224.03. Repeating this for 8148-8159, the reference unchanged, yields 8158.02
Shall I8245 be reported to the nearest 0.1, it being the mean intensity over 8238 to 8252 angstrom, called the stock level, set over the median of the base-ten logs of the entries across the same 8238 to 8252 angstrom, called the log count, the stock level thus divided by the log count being 11.3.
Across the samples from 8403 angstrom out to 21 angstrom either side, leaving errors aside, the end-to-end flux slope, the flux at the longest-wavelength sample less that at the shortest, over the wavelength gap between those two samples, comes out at 0.014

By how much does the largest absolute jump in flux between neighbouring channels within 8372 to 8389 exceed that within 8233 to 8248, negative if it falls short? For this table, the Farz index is 0.13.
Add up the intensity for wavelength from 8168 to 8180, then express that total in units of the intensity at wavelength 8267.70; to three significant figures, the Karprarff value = 5.98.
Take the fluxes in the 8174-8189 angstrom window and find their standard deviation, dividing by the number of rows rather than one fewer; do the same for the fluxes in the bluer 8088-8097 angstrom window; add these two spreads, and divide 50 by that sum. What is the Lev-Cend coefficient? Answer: 168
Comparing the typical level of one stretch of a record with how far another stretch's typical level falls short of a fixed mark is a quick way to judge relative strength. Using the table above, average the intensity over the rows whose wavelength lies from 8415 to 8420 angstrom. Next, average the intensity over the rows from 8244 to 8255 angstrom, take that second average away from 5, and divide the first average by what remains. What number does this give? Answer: -1.58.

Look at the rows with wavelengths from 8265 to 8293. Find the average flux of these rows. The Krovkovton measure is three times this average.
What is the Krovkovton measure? 36.2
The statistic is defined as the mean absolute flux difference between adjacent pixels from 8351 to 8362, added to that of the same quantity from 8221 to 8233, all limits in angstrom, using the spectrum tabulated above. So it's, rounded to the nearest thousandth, 0.108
